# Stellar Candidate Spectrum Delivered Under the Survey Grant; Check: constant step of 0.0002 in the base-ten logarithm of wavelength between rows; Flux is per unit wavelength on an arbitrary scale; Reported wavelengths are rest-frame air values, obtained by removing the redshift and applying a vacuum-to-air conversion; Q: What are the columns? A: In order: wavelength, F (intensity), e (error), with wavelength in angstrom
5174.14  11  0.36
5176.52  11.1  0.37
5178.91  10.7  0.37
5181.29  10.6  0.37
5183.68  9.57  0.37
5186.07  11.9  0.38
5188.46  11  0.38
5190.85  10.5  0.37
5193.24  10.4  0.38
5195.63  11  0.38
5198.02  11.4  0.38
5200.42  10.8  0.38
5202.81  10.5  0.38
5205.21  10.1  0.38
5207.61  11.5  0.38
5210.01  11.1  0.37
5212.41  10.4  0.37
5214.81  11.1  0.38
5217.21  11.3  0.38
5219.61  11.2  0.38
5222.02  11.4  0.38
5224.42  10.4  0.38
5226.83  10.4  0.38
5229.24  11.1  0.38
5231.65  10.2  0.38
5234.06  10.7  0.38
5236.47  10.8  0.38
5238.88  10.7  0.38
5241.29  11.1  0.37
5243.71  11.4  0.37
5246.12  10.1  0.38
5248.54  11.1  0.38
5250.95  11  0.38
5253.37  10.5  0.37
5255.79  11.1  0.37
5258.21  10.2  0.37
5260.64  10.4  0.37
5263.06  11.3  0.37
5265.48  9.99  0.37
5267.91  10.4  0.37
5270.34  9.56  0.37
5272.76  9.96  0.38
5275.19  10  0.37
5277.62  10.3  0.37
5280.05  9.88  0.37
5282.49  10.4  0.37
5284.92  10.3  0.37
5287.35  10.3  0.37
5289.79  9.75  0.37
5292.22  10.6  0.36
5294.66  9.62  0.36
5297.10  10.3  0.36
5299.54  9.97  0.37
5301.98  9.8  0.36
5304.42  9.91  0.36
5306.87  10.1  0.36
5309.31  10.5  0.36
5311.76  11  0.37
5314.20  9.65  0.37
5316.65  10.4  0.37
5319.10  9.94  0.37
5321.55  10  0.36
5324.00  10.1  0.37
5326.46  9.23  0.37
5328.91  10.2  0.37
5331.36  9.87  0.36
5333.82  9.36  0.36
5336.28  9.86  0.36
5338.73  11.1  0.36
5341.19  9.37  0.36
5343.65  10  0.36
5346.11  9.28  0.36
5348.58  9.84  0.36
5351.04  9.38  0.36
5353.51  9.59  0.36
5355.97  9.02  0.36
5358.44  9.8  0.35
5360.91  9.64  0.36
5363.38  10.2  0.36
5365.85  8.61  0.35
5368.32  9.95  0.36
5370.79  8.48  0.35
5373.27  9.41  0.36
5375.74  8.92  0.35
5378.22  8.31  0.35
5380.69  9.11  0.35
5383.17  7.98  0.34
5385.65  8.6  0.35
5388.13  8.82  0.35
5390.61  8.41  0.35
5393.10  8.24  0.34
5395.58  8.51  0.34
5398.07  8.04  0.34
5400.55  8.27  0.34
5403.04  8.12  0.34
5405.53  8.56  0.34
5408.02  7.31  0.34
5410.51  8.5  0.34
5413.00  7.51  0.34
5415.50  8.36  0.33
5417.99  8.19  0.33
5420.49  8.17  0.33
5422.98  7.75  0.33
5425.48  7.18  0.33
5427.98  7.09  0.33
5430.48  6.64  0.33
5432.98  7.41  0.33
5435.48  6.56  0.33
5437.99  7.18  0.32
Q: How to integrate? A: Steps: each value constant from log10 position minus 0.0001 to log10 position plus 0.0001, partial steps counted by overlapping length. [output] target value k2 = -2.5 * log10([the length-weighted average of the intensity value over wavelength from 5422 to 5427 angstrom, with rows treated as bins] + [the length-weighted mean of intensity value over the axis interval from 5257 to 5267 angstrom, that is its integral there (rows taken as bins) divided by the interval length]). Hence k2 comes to -3.13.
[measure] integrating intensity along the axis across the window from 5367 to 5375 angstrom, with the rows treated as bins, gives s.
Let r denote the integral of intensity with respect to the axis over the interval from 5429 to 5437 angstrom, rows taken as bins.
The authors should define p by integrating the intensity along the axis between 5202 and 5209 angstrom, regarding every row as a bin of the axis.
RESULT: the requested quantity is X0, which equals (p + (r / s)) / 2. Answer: 37.9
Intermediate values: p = 75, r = 55.1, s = 74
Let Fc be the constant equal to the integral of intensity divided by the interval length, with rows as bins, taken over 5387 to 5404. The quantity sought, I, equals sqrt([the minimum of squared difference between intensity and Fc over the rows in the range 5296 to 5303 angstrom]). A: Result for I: 1.5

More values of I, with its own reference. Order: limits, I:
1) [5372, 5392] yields 0.0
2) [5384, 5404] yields 0.1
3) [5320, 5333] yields 0.9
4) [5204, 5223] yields 1.8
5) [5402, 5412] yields 0.2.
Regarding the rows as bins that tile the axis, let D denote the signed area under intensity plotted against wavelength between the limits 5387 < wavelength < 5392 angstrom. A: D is 43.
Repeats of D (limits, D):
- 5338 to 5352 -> 137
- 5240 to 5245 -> 56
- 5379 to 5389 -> 86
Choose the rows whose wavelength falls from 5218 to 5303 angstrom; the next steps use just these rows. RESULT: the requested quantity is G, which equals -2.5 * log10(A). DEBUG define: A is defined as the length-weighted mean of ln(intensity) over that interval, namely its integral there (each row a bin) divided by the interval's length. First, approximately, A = 2.35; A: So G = -0.93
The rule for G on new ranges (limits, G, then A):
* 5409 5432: -0.77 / 2.04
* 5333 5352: -0.89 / 2.28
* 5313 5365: -0.89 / 2.28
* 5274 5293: -0.91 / 2.32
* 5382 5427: -0.80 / 2.09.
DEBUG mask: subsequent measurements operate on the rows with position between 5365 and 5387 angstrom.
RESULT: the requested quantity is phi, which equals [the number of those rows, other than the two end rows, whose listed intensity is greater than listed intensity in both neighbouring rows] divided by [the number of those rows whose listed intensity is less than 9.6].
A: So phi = 0.4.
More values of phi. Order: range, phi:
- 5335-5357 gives 0.8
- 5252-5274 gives 3.0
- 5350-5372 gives 0.8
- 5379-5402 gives 0.2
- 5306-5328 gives 3.0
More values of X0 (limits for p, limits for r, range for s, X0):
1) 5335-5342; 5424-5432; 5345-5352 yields 36.0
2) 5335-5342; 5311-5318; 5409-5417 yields 36.1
